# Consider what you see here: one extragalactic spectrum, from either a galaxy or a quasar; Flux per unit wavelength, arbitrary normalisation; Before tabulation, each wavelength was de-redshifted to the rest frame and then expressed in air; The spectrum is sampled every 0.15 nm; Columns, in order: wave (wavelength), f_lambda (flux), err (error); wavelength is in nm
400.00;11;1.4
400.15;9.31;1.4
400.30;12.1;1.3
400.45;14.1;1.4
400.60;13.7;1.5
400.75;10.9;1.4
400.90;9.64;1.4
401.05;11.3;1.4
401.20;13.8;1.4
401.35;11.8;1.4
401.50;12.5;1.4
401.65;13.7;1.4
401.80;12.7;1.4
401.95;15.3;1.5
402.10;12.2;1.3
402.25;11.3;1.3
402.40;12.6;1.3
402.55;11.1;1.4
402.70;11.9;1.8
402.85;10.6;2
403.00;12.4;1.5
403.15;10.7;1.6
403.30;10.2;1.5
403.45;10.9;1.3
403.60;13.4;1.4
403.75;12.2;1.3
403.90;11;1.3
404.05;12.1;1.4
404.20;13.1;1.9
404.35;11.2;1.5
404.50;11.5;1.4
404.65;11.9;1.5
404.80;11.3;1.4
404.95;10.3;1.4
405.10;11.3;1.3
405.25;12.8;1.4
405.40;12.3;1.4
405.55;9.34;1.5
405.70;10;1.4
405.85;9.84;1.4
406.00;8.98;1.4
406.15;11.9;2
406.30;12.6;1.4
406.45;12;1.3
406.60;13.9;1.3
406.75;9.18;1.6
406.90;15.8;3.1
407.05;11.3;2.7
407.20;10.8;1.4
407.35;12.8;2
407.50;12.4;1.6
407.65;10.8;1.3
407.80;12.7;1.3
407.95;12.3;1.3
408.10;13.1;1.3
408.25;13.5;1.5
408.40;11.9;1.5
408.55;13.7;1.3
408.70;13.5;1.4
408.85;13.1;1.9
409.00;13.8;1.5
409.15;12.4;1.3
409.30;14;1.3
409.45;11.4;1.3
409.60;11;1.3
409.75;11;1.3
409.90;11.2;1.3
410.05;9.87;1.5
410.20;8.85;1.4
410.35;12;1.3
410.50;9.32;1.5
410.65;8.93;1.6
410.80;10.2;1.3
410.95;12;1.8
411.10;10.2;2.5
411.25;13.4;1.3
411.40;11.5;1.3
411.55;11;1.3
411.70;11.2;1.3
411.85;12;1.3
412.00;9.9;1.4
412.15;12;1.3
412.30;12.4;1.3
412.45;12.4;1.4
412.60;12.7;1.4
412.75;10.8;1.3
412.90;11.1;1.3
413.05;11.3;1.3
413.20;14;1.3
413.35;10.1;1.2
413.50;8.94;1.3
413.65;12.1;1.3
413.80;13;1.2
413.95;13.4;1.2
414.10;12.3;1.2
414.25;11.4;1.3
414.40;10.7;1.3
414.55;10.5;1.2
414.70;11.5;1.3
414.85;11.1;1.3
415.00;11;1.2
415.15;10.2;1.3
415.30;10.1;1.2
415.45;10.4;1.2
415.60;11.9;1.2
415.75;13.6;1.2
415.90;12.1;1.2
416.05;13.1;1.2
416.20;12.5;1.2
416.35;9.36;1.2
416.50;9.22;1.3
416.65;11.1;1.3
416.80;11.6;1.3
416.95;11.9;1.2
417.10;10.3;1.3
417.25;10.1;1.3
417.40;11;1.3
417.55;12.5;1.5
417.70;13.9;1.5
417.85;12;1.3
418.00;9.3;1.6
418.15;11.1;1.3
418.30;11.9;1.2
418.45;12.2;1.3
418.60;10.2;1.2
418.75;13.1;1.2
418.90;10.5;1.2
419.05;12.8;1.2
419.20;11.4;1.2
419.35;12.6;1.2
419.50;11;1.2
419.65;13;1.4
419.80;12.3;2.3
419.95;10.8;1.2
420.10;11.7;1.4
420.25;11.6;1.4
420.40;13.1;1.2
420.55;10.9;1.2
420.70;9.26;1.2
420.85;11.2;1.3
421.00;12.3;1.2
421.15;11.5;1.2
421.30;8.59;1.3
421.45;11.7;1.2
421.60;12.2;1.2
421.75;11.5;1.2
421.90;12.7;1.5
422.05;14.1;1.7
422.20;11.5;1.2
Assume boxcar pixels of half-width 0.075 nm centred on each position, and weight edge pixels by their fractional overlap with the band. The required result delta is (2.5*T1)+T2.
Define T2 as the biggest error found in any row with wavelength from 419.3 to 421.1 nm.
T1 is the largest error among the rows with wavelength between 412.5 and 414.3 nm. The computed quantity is 5.8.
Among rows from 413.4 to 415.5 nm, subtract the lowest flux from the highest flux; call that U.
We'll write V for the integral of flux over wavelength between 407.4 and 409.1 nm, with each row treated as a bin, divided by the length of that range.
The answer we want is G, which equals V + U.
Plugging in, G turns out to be 17.3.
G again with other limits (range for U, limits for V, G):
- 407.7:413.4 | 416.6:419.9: 16.8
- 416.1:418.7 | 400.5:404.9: 16.6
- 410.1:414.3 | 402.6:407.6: 16.7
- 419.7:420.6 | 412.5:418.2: 13.7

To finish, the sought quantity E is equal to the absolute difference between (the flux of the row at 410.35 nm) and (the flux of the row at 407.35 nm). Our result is 0.8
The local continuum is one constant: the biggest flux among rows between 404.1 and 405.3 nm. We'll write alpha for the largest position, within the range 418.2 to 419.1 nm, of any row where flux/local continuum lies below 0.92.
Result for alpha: 418.90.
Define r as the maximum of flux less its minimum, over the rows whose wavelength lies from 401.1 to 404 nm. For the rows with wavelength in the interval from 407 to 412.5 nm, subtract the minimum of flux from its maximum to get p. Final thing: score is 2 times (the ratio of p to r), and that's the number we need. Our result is 2.02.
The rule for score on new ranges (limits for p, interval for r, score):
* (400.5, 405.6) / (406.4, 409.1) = 1.80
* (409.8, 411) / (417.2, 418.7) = 1.37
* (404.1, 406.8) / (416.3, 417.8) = 2.10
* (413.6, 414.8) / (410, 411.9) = 1.27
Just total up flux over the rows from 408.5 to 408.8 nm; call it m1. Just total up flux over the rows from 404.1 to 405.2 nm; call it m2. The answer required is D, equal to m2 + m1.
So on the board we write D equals 108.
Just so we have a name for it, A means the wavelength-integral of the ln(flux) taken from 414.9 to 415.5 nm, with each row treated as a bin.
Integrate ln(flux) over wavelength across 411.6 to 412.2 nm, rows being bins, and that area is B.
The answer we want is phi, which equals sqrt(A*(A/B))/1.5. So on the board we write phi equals 0.780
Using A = 1.41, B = 1.45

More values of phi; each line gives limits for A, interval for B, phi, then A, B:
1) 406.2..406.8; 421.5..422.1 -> 0.805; 1.49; 1.52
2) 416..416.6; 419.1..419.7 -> 0.781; 1.43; 1.49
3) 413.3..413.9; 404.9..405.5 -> 0.792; 1.44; 1.47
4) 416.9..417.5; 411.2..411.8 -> 0.784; 1.43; 1.47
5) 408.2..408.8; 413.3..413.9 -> 0.857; 1.54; 1.44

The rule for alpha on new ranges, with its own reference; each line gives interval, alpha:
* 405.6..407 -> 406.75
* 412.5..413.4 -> 413.35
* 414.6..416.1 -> 415.60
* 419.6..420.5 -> 420.25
